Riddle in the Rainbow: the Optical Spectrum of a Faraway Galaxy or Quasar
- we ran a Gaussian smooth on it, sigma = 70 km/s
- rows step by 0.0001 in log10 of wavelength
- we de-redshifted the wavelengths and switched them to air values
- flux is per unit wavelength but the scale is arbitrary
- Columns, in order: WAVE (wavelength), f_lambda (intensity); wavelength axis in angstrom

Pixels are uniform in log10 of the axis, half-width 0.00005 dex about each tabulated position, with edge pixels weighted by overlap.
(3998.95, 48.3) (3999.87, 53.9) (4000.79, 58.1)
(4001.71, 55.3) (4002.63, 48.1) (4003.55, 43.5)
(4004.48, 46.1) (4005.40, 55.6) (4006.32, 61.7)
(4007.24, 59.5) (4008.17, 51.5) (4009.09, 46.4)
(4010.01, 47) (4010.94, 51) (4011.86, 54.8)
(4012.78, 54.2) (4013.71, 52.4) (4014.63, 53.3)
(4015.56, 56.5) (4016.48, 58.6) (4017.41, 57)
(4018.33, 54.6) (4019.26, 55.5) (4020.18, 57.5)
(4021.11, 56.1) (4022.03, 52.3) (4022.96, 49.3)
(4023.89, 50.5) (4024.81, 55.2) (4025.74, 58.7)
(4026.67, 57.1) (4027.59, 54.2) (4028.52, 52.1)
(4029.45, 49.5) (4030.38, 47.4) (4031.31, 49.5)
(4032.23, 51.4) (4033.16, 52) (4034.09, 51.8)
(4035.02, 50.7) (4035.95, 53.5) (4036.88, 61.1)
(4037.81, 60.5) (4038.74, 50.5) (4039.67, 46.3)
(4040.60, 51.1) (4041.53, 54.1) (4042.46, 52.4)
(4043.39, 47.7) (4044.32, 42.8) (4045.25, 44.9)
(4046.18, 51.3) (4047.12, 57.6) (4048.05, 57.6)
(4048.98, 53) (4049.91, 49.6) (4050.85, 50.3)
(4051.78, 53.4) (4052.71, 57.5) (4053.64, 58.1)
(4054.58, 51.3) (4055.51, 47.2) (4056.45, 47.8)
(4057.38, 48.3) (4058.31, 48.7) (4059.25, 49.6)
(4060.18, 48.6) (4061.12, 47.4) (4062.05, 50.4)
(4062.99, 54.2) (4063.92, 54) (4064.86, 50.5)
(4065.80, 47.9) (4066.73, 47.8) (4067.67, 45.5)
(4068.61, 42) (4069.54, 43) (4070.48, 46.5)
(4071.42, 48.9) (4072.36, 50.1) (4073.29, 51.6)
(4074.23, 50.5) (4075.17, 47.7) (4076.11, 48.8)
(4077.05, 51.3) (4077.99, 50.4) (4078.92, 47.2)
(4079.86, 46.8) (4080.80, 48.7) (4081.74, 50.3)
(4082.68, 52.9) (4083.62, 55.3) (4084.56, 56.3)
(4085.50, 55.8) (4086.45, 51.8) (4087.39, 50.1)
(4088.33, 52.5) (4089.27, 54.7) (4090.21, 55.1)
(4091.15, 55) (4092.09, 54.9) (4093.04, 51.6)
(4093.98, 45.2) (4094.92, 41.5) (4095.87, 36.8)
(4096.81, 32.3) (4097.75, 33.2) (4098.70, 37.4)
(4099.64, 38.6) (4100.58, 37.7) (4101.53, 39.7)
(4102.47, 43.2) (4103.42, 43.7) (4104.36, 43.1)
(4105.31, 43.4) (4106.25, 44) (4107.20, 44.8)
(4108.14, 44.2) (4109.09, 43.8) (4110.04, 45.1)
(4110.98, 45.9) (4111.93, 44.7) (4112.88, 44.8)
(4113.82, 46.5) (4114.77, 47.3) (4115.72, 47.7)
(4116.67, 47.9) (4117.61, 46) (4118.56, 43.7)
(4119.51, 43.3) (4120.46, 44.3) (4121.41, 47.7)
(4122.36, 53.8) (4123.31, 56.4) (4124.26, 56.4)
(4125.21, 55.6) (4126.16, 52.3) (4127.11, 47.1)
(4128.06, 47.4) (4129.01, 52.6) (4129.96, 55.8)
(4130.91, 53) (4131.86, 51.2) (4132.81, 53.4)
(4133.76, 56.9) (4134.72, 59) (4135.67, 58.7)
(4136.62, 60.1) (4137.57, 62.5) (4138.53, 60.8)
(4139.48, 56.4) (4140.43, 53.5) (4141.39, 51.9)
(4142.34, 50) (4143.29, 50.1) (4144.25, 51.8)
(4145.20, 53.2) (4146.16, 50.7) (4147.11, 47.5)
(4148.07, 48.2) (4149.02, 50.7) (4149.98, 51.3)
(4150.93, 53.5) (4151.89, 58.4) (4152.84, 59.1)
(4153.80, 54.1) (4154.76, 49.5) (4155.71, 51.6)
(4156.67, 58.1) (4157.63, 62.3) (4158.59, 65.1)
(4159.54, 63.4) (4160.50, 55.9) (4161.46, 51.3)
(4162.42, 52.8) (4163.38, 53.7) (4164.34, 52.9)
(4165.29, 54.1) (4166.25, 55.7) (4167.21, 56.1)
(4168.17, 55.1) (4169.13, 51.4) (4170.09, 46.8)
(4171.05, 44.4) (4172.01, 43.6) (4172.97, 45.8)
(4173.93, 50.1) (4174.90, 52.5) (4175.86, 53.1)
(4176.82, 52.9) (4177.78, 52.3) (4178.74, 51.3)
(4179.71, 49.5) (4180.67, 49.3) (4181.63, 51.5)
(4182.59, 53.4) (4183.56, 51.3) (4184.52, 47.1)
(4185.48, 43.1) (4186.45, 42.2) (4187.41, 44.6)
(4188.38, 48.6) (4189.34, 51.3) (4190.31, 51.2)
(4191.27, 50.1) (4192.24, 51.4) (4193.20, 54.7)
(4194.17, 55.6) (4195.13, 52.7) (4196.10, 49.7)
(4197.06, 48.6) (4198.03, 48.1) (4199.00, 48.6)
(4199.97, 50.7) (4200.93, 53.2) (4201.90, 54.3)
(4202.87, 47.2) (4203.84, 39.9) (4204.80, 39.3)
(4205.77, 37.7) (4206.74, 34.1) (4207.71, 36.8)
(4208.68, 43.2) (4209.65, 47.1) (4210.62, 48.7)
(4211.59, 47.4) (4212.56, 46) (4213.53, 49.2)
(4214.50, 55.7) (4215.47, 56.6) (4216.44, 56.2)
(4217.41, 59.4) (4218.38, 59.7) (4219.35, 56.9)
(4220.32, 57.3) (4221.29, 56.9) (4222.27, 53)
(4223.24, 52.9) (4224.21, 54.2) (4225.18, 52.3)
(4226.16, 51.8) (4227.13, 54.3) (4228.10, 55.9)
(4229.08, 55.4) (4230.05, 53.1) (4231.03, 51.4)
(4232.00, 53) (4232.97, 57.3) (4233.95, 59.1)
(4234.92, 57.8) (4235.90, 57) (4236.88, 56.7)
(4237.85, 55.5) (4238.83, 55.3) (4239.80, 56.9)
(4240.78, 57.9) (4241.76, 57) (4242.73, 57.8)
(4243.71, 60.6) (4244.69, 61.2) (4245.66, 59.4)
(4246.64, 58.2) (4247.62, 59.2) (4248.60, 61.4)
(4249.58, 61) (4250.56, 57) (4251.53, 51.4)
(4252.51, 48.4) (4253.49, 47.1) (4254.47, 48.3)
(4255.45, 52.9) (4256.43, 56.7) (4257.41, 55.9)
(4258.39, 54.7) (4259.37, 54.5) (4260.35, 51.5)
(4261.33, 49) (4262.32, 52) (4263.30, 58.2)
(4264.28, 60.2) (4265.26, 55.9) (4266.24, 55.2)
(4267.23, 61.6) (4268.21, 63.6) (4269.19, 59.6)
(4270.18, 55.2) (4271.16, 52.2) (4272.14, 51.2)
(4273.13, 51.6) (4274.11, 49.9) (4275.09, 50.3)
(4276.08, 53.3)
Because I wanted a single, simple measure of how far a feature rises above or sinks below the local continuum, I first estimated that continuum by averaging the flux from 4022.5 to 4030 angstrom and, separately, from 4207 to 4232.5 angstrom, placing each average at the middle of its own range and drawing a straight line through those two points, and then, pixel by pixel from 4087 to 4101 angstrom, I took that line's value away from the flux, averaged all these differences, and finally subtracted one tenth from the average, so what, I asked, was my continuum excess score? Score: -8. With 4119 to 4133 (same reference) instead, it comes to -2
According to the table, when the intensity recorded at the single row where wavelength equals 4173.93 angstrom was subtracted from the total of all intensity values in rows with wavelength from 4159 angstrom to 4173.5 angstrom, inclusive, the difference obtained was 733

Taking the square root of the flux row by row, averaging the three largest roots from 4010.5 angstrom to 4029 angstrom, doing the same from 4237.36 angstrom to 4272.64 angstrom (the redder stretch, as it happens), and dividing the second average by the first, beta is 1.033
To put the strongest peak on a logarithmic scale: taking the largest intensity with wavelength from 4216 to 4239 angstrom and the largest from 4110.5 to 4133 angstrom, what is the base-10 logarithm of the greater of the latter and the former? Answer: 1.78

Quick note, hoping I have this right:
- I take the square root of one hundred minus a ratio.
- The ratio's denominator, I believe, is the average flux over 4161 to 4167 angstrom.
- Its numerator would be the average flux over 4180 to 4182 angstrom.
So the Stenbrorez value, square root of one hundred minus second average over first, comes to 9.95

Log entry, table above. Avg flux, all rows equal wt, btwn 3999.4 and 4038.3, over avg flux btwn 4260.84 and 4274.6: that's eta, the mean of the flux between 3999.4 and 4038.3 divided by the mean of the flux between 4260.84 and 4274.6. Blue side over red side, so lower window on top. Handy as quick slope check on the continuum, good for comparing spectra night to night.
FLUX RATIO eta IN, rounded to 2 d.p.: 0.97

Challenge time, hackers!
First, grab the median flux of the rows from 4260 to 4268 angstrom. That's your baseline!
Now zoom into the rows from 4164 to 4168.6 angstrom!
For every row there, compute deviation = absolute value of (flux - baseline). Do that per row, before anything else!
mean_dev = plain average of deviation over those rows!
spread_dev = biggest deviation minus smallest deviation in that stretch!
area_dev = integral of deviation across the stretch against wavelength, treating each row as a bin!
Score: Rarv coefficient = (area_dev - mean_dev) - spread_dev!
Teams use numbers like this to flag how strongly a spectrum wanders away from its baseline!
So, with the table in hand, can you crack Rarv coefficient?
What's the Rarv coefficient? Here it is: 1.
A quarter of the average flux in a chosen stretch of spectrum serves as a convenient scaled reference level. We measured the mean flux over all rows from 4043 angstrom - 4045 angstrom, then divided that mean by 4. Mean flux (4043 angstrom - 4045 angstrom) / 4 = 11.3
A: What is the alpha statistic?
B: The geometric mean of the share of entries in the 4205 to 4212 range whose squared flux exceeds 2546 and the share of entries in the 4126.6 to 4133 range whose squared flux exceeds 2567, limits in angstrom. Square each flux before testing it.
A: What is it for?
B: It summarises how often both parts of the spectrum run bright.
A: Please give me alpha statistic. 0.0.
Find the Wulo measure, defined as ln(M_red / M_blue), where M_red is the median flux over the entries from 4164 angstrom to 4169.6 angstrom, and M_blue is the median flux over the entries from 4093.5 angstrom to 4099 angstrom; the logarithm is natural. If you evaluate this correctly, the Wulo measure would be 0.39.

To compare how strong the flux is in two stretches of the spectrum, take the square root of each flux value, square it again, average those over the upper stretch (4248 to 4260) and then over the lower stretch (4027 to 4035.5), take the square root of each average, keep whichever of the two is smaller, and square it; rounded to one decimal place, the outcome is 51.0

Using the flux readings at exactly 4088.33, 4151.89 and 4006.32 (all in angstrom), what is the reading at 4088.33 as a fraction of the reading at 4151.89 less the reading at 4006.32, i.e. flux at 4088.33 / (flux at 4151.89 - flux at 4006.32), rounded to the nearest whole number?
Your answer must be -16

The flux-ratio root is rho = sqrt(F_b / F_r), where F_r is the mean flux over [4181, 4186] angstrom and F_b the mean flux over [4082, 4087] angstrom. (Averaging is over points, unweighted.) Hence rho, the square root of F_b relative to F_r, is 1.05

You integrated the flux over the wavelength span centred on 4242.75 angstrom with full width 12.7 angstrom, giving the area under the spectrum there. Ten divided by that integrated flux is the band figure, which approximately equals 0.014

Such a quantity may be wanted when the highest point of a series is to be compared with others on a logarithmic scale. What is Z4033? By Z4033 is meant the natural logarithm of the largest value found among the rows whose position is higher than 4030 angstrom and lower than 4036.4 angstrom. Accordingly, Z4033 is 3.980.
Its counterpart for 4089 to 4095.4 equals 4.009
